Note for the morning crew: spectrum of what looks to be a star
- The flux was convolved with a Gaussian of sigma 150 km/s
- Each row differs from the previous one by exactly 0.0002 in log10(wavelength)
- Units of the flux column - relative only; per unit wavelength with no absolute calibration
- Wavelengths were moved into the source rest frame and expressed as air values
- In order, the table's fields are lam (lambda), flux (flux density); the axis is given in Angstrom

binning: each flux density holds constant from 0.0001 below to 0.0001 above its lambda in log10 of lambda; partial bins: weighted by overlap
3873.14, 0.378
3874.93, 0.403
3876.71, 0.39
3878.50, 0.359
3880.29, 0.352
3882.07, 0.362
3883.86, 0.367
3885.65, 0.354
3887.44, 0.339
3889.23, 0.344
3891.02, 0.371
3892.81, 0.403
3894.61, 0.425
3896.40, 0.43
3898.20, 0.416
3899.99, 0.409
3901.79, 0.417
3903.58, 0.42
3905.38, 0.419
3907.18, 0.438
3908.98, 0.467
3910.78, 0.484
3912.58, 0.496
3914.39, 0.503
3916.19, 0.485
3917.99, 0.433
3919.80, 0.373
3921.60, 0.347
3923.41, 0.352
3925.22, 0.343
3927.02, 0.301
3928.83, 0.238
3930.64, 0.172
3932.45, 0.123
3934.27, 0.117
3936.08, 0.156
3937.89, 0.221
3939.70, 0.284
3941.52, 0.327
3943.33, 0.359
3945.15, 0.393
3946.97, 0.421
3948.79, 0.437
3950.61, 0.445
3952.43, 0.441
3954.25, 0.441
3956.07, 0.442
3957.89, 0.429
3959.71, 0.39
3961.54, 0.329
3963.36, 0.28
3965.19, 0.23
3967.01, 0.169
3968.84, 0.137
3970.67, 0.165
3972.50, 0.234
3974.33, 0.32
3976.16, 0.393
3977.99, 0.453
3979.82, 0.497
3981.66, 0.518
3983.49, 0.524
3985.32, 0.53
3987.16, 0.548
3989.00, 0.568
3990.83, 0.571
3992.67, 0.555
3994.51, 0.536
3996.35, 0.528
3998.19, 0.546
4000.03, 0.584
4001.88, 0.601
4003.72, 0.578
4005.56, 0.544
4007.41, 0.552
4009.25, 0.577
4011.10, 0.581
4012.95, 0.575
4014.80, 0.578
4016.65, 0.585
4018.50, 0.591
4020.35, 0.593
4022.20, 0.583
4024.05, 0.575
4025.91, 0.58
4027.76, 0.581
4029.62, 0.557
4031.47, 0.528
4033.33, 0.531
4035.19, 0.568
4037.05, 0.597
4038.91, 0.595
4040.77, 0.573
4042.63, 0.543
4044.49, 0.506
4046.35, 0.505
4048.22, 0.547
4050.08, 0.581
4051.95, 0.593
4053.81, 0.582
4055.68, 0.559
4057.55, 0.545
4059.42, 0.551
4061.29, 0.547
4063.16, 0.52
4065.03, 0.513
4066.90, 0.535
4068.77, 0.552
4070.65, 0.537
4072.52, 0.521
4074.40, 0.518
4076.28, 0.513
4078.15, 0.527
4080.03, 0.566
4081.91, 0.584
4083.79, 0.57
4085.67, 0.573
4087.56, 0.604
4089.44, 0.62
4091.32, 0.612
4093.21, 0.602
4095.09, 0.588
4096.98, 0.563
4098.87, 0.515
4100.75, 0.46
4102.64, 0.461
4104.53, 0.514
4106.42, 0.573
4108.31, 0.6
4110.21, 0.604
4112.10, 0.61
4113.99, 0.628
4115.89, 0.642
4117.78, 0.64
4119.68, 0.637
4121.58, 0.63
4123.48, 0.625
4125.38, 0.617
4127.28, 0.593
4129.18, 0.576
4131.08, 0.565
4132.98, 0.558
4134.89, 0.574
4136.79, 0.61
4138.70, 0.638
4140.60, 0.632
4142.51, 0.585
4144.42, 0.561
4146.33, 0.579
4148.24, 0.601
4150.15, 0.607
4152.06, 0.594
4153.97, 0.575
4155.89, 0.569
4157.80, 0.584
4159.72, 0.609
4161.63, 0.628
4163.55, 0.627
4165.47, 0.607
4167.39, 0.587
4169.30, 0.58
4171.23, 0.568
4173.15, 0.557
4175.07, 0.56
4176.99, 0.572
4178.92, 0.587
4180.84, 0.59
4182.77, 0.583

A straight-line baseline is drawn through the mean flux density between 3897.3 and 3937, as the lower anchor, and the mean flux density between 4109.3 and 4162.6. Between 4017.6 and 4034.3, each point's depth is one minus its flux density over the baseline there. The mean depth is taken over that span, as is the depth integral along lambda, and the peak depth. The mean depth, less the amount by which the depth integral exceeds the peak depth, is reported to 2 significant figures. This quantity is 2.8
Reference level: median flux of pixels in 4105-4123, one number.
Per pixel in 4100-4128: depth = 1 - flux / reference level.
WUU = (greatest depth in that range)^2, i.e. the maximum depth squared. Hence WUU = 0.072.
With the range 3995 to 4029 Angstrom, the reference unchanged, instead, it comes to 0.025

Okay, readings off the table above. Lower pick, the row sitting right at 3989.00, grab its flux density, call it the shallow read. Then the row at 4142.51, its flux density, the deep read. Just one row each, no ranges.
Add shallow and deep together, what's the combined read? 1.15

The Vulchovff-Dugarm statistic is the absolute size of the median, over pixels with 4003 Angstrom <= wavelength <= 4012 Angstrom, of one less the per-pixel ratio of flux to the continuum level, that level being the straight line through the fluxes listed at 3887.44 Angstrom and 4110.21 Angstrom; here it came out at 0.19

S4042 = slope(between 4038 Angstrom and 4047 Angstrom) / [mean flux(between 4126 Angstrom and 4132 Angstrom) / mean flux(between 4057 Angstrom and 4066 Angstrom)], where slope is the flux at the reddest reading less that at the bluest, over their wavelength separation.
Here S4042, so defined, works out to -0.011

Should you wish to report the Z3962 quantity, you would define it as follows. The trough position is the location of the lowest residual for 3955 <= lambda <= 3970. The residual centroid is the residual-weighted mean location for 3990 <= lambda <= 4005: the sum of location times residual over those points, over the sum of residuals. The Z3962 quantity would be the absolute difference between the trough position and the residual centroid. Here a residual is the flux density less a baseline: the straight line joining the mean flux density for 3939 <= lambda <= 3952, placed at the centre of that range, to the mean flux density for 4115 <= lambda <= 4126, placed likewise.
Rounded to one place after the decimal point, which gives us 28.7 Angstrom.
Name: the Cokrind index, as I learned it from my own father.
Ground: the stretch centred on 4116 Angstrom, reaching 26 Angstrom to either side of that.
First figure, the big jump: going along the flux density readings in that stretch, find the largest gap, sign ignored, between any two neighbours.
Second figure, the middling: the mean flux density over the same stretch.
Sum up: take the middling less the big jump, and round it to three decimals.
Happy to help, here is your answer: 0.529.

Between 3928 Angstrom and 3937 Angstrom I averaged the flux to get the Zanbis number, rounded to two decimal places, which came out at 0.16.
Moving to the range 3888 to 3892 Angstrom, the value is 0.36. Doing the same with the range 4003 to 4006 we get 0.56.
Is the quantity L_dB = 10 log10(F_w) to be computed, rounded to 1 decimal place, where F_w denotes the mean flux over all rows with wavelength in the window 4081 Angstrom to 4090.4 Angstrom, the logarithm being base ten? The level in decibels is -2.3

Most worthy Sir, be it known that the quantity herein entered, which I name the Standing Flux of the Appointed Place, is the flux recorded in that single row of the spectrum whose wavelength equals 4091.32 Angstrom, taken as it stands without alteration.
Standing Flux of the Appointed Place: 0.612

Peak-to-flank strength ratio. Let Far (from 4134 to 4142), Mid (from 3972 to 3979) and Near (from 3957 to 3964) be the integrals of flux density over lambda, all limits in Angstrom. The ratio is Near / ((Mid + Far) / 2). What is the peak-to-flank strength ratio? 0.7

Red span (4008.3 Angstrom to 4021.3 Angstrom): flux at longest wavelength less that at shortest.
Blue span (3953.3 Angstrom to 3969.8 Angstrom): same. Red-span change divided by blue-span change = -0.05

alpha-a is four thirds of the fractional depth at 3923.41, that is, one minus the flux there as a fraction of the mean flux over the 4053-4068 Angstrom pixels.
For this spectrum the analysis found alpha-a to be 0.47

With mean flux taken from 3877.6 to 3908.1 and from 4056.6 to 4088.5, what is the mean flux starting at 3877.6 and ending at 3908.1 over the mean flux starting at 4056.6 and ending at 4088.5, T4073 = 0.71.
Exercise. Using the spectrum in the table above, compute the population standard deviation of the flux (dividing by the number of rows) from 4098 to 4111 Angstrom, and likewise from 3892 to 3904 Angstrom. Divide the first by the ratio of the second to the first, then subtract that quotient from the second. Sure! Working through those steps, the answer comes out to -0.37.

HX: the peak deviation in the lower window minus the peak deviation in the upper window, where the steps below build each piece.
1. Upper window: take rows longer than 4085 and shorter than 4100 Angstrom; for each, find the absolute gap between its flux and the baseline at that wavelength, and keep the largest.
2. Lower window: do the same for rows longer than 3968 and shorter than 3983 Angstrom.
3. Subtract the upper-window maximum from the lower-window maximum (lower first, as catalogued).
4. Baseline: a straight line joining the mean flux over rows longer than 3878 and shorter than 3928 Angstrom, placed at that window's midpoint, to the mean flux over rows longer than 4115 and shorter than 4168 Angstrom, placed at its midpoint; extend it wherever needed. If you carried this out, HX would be 0.26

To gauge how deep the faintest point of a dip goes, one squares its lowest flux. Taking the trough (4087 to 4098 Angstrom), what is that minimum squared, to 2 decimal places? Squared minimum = 0.32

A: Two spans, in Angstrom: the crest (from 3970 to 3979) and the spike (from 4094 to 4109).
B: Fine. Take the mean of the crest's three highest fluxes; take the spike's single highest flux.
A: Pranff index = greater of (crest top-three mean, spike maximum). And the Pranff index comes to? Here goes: 0.600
